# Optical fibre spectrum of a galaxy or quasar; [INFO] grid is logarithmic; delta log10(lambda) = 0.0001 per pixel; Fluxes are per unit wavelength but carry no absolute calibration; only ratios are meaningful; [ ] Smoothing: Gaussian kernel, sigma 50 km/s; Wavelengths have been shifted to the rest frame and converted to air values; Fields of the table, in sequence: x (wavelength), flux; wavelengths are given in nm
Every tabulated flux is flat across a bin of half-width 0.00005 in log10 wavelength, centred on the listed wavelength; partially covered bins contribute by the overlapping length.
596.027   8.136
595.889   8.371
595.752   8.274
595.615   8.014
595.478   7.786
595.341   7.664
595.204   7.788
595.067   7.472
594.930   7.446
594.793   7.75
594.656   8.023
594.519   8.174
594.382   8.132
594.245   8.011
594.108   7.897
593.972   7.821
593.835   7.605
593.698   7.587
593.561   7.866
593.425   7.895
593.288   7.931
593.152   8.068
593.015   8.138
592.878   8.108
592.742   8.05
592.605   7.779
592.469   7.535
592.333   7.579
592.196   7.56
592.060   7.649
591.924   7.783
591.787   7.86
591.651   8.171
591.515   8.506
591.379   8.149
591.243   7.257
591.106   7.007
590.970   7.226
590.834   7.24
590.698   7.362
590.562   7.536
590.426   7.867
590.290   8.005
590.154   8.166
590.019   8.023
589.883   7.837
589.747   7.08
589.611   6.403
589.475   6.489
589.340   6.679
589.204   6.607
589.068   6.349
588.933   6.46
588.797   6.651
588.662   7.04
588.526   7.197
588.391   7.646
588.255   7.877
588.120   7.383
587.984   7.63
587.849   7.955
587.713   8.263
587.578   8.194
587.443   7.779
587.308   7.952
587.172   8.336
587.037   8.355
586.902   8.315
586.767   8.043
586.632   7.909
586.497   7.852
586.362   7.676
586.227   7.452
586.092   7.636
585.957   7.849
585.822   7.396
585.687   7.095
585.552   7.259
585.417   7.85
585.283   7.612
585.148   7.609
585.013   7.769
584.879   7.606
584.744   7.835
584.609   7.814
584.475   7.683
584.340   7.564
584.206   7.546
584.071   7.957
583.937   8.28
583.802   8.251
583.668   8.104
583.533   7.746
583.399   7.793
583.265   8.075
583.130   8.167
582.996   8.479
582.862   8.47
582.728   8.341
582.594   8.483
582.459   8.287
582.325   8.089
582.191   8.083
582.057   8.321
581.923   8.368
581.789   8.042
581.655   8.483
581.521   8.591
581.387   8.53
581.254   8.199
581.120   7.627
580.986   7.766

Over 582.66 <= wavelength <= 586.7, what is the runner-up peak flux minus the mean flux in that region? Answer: 0.6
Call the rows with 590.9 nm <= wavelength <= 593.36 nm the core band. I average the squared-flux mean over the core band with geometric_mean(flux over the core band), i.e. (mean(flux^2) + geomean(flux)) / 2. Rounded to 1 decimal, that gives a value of 34.4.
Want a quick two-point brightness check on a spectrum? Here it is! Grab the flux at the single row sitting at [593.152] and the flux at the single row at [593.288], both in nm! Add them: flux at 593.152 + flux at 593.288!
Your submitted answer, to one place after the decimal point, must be 16.0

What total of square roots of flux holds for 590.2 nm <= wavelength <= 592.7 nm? 49.8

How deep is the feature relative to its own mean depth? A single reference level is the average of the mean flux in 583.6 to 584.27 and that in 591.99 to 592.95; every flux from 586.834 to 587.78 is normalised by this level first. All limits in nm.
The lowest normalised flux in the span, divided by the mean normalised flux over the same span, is 0.952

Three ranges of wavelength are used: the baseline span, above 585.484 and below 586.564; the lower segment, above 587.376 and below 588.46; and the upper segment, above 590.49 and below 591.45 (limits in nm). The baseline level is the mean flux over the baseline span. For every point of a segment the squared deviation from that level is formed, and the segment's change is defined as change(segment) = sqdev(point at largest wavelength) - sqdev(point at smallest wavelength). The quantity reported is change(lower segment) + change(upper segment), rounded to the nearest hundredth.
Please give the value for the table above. 0.34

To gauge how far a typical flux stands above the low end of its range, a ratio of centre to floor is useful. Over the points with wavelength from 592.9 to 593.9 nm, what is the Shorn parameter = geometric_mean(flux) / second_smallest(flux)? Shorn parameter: 1.03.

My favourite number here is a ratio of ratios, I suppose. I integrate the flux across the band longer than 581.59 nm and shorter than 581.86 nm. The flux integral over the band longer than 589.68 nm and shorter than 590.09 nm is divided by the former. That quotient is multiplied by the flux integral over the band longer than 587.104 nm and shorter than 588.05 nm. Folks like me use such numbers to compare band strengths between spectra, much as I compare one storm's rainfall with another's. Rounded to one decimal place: 10.7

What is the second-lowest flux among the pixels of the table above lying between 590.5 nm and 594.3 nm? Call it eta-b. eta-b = 7.226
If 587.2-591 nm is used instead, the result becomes 6.403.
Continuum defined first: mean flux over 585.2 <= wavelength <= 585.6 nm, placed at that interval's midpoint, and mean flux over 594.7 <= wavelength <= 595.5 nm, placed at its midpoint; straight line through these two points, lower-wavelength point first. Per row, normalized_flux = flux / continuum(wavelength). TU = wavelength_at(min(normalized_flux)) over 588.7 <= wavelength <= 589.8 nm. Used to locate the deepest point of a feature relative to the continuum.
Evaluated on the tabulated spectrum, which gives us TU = 589.068 nm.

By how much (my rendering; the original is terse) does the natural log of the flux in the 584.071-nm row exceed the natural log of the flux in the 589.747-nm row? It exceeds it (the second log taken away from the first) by 0.12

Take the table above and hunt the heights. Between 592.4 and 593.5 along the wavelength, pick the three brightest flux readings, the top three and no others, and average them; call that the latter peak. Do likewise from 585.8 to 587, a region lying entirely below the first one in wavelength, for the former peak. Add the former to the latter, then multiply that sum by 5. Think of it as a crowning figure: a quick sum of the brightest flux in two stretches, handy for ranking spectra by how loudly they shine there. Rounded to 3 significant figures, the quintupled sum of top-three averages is 81.0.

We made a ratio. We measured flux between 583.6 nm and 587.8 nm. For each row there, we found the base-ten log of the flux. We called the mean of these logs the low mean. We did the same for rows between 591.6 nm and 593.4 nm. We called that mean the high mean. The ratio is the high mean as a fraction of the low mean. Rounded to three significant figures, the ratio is 1.00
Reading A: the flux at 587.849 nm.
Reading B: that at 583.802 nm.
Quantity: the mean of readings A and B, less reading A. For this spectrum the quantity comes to 0.1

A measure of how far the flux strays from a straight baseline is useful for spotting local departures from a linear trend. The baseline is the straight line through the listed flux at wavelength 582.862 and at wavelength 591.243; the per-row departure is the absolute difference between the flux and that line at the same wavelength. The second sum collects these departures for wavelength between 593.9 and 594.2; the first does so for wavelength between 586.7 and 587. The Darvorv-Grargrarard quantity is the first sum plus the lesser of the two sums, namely 1.1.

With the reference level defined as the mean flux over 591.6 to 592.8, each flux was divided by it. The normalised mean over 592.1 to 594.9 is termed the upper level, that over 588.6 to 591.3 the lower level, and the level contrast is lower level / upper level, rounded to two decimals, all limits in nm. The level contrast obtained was 0.91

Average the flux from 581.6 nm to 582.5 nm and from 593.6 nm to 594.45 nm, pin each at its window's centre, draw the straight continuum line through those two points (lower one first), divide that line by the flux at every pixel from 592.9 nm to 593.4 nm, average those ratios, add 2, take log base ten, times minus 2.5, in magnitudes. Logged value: -1.185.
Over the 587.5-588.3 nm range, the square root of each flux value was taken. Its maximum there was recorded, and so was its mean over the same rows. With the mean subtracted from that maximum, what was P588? 0.067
